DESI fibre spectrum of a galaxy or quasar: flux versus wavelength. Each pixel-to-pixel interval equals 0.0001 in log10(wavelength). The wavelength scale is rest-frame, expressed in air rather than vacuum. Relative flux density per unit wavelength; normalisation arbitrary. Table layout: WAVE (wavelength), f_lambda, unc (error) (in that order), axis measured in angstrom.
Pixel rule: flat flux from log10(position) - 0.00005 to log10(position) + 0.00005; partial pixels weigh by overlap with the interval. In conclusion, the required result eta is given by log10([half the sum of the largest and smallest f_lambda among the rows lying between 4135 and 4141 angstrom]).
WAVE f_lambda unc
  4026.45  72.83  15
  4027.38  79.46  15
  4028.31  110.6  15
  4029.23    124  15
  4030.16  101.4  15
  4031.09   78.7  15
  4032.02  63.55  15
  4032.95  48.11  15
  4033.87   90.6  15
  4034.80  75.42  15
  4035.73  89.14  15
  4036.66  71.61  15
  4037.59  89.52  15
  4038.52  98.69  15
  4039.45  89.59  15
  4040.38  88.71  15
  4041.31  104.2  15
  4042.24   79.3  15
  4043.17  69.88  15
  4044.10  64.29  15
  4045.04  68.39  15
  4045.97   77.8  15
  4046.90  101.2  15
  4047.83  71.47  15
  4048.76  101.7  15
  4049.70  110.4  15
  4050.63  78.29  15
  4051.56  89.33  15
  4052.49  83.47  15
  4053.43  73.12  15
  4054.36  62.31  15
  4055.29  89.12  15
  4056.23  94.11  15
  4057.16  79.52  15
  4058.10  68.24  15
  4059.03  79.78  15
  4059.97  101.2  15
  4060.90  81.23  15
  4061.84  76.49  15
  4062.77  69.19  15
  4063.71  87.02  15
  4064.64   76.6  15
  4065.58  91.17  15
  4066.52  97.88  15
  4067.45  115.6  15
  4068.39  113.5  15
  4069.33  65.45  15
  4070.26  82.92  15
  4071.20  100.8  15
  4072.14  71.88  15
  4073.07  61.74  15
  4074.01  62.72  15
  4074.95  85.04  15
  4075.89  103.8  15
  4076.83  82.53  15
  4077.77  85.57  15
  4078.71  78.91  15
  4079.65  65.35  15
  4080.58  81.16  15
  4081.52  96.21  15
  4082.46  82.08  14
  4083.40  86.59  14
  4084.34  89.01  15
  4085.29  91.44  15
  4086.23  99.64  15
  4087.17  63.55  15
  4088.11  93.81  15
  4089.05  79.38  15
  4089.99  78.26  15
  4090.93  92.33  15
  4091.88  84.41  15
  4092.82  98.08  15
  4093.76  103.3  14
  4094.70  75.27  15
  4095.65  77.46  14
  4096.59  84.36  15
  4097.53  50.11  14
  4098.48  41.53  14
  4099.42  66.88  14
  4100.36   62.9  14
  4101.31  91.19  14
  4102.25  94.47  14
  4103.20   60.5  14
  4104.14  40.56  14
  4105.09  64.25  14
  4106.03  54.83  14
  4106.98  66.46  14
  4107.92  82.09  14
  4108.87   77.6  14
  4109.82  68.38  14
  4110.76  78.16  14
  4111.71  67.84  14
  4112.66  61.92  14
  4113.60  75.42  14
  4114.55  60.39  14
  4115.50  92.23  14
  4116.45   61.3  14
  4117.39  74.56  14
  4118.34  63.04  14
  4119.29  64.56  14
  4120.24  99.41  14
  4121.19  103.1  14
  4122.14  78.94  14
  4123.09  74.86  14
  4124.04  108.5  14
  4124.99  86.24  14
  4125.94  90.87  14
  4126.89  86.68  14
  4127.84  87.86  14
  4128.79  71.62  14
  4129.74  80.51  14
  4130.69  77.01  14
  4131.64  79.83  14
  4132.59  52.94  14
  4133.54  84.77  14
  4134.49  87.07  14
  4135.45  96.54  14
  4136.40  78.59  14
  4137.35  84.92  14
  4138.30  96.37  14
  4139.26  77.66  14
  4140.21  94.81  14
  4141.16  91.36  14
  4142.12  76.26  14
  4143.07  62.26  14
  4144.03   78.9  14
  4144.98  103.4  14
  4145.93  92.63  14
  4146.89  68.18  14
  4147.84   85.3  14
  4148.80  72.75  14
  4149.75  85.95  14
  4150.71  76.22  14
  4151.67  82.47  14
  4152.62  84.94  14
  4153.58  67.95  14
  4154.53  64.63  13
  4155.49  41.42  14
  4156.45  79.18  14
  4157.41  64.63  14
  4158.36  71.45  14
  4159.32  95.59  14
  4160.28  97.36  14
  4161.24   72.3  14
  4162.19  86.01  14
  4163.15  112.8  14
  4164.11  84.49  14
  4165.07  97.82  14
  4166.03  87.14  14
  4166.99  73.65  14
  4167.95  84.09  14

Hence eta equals 1.94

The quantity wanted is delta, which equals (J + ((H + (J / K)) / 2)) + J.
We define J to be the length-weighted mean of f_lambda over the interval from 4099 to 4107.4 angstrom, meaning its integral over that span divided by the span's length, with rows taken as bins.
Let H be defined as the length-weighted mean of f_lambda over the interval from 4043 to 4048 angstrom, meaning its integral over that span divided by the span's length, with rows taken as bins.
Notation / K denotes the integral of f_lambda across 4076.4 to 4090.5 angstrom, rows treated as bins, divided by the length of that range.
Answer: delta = 172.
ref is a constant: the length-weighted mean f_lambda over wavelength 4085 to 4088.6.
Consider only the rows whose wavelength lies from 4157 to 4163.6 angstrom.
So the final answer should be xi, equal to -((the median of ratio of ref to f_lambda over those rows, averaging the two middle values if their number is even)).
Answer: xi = -1.01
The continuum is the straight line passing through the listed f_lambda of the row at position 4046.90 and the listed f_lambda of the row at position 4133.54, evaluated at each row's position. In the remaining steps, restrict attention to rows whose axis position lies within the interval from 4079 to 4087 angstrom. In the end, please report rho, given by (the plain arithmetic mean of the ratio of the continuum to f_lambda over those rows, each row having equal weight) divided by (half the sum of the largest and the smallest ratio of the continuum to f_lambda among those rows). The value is 0.926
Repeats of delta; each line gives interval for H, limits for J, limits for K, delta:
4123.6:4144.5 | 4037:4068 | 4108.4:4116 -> 212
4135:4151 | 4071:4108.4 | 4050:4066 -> 199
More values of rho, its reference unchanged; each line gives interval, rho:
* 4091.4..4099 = 0.845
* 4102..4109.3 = 0.888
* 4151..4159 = 0.836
